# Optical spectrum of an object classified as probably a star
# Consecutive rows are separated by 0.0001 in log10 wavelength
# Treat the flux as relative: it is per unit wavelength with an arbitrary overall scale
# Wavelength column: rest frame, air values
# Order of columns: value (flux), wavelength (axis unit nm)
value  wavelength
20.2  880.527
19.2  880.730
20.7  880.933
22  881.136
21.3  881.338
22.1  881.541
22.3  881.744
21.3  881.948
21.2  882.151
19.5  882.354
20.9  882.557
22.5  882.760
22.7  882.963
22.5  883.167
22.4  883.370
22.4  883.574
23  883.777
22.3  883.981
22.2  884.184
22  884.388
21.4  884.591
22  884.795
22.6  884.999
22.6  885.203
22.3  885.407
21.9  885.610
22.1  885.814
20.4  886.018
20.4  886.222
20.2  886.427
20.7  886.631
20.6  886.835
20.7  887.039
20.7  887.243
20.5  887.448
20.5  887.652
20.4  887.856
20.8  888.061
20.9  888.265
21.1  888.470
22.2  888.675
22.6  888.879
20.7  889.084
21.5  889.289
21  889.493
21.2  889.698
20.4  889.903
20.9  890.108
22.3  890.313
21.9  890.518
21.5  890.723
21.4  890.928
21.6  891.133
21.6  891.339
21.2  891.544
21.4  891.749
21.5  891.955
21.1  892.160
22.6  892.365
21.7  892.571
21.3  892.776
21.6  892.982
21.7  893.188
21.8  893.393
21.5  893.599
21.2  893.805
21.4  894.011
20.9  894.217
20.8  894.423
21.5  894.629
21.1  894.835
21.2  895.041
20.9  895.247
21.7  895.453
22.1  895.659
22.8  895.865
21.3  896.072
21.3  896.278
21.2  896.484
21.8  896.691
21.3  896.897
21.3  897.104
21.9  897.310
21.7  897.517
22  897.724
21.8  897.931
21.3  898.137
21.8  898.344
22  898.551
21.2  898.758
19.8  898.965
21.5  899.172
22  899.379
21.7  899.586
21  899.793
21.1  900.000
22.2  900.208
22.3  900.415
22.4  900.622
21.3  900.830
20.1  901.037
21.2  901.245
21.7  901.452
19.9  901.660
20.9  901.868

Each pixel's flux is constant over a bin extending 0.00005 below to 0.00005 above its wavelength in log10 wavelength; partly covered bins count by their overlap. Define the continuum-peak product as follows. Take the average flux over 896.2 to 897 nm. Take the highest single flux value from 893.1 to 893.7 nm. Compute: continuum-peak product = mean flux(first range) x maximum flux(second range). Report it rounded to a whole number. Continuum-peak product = 467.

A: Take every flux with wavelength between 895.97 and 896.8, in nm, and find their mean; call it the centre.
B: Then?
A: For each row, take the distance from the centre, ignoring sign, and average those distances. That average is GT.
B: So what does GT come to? 0.20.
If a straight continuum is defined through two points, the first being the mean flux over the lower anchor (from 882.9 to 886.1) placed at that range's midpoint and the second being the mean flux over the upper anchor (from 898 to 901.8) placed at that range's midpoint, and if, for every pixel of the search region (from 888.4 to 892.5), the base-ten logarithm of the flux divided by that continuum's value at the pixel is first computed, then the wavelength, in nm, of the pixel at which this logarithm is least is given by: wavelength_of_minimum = 889.903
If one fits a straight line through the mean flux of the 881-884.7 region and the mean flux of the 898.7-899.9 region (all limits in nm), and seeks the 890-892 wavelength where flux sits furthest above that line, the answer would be 890.313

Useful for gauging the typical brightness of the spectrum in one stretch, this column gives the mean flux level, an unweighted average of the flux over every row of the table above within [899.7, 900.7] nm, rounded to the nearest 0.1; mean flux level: 21.8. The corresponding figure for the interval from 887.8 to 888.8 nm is 21.1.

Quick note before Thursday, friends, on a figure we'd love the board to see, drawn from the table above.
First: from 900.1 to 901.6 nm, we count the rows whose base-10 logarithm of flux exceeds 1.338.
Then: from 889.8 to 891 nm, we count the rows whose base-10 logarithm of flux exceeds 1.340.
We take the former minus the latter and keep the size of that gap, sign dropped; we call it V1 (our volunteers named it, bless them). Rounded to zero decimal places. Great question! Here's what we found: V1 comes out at 1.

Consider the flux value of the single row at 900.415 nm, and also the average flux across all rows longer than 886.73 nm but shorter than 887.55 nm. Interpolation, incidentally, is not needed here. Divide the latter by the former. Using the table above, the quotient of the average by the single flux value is 0.925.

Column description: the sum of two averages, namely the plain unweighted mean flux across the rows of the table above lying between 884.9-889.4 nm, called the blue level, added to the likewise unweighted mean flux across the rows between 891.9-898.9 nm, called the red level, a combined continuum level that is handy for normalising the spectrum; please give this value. 42.7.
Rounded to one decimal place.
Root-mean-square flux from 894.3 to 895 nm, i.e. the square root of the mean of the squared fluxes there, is 21.1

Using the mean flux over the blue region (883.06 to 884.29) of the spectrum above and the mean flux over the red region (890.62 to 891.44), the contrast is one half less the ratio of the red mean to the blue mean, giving -0.458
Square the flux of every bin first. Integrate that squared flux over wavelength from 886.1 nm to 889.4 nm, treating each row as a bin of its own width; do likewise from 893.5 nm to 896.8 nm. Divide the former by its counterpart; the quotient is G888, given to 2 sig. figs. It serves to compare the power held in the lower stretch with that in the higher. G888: 0.95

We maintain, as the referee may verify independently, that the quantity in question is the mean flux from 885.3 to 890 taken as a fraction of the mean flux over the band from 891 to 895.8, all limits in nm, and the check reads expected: 0.98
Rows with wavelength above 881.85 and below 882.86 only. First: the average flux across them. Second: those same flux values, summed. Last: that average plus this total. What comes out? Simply 126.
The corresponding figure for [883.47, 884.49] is 134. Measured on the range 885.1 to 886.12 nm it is 131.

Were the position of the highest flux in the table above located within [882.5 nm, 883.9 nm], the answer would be 883.777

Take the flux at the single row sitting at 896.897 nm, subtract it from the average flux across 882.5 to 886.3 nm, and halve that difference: 0.4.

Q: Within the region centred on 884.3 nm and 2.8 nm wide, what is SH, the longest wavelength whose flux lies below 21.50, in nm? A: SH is 884.591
